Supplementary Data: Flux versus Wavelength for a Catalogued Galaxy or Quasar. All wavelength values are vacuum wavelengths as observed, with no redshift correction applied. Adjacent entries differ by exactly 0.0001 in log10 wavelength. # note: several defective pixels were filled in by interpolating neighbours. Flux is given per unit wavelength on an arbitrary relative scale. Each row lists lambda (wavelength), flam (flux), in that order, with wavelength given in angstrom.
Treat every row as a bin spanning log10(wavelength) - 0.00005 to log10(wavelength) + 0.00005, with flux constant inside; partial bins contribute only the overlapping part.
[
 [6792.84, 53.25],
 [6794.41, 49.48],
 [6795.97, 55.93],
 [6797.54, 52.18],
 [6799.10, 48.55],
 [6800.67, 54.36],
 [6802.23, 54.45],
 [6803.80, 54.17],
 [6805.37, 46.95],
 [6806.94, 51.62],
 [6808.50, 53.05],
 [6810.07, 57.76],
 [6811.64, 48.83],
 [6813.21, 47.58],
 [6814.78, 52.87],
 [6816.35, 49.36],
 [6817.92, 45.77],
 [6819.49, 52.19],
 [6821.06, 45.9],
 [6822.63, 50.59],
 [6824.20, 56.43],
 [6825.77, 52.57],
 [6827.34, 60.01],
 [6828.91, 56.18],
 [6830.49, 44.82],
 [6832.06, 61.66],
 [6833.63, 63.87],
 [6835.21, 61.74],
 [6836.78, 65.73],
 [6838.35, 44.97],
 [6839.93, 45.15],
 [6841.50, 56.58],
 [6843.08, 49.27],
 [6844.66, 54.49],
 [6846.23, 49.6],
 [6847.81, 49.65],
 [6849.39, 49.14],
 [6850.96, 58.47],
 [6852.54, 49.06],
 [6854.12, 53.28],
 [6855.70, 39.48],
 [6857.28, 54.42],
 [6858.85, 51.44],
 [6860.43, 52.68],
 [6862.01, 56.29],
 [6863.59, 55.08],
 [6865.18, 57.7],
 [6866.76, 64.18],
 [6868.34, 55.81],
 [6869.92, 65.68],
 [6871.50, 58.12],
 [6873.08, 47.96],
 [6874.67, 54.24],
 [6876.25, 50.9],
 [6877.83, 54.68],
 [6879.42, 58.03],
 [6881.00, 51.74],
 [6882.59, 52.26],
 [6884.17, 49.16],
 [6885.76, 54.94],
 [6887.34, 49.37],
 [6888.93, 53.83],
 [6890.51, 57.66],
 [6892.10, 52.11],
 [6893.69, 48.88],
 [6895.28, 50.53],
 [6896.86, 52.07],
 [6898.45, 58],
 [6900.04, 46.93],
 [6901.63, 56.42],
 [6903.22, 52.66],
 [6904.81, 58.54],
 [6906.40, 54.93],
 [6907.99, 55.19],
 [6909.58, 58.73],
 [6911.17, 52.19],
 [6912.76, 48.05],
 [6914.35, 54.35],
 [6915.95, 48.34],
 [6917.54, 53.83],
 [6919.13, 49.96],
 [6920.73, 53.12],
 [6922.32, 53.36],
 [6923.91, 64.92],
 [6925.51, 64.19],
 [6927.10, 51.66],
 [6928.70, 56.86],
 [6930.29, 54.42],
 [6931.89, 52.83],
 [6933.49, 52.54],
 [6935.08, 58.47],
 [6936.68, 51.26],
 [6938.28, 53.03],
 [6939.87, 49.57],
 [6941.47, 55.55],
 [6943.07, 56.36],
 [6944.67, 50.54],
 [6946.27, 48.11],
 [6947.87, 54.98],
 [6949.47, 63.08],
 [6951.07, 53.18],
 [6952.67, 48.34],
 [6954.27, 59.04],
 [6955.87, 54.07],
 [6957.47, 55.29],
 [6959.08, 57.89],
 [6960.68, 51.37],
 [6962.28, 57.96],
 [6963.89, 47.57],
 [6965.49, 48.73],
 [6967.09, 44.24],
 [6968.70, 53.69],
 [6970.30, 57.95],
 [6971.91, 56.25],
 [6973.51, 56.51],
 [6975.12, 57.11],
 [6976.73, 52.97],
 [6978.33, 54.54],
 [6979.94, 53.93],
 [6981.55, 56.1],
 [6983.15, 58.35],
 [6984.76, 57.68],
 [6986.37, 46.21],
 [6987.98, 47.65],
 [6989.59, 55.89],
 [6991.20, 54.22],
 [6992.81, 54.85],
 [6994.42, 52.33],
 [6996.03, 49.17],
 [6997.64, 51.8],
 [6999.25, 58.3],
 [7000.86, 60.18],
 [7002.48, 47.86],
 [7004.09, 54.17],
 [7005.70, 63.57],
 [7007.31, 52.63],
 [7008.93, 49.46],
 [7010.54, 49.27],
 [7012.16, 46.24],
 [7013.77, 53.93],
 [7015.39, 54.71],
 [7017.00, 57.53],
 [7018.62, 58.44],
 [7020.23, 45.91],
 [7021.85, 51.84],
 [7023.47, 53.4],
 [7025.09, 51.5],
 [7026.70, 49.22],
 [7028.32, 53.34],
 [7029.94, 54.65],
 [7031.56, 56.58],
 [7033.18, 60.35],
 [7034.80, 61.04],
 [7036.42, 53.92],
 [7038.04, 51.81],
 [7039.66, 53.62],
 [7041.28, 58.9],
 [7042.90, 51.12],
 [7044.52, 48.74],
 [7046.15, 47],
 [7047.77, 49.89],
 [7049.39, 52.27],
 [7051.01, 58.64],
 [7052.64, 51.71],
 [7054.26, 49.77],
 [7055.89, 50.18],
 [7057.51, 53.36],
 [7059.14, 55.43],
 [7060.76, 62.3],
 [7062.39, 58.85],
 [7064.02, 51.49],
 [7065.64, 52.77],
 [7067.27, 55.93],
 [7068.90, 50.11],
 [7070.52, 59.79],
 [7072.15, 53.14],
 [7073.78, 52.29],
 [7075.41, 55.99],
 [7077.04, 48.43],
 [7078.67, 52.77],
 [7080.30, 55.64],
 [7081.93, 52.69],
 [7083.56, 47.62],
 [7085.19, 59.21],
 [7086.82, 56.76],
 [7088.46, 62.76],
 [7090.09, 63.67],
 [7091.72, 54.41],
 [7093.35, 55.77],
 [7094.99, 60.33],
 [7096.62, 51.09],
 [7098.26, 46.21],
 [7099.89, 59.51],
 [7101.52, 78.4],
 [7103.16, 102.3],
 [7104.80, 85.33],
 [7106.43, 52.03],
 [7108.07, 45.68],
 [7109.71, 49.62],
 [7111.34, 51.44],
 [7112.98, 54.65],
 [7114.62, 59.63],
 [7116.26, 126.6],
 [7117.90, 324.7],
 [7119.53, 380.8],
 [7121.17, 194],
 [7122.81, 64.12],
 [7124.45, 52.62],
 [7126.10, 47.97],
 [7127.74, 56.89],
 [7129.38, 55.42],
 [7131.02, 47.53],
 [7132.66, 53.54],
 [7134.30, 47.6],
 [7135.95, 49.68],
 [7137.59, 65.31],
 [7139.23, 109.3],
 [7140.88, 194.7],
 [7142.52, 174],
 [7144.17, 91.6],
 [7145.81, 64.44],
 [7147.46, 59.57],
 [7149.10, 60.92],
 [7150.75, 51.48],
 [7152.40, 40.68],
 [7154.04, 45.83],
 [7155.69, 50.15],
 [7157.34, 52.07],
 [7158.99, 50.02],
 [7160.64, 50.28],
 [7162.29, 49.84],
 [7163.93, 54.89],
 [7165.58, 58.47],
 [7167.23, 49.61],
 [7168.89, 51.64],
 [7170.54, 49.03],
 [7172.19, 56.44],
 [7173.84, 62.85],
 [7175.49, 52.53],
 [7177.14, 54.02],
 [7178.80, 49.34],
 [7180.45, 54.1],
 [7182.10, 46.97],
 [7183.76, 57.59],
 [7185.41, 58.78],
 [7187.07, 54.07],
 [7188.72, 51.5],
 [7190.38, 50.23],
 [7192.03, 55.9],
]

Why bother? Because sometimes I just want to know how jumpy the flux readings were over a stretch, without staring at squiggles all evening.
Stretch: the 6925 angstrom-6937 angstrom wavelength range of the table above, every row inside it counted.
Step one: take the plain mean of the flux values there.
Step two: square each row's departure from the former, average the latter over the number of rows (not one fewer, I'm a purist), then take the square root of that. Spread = 4.1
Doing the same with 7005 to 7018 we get 5.1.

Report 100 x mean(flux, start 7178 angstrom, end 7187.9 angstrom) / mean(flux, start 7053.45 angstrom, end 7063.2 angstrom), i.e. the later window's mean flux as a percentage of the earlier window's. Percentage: 97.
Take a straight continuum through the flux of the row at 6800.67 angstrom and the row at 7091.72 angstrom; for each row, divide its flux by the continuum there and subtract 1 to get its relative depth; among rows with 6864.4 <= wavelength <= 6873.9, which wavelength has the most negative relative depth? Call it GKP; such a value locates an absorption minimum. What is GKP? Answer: 6873.08 angstrom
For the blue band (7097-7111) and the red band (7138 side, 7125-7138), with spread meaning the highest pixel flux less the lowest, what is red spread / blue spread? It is 0.31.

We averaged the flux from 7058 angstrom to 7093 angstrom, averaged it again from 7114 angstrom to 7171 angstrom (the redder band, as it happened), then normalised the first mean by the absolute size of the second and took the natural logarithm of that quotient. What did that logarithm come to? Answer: -0.45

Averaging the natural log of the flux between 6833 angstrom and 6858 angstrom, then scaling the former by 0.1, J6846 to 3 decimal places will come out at 0.396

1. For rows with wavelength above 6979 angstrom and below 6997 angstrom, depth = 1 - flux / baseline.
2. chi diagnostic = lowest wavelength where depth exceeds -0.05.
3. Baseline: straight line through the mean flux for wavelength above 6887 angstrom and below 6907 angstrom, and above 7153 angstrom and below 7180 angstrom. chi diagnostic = 6979.94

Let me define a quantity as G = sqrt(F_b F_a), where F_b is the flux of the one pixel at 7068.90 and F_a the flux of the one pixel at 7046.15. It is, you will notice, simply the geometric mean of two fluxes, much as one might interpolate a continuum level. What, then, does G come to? 49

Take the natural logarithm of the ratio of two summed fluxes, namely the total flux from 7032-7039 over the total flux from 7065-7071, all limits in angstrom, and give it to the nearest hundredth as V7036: 0.04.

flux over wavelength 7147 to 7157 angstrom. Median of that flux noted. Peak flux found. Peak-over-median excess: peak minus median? 10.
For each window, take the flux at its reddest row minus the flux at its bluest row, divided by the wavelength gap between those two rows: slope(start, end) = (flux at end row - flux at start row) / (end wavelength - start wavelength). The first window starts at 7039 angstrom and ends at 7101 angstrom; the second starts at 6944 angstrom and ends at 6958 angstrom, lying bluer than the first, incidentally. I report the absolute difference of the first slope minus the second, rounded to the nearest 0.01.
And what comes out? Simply 0.27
